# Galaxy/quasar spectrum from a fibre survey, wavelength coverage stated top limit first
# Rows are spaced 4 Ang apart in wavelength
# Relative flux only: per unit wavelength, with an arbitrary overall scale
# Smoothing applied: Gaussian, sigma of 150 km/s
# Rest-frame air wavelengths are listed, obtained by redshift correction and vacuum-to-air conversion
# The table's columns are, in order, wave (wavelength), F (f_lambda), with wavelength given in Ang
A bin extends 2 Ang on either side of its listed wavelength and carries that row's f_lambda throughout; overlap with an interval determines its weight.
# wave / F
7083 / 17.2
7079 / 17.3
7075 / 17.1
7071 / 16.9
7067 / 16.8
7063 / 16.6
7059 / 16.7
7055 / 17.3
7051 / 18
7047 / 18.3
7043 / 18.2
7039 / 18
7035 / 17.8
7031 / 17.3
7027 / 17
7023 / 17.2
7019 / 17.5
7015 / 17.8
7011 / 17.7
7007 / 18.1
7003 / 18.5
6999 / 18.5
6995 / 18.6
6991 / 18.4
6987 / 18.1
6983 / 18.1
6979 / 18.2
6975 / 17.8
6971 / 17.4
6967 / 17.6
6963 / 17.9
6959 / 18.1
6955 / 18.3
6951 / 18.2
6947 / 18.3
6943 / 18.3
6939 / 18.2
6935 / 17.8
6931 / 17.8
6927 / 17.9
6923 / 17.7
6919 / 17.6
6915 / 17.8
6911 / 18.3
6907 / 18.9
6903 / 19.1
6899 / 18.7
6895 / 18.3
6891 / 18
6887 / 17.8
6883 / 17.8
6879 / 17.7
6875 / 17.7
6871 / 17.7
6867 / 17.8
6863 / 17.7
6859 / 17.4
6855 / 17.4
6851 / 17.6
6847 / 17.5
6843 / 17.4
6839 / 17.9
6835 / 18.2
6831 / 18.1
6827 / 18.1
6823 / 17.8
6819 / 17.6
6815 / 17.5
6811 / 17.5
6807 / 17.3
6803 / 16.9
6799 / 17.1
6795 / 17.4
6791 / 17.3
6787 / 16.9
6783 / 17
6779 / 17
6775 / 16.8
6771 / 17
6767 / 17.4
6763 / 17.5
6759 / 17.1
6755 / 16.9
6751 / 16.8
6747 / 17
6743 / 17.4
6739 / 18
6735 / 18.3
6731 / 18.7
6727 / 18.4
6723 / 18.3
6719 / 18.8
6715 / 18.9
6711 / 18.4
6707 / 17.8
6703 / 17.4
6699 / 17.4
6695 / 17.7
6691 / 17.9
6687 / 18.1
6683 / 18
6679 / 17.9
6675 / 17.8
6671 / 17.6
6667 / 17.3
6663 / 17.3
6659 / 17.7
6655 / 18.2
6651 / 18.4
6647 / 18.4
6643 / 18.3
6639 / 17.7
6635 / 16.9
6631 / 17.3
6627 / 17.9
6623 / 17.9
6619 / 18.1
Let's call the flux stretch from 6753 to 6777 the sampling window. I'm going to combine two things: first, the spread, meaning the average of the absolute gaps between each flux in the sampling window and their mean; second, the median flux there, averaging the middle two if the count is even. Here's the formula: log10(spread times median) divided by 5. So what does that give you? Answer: 0.12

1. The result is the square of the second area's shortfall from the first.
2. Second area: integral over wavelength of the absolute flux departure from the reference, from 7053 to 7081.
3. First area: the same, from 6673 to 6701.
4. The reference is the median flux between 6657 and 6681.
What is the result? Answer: 154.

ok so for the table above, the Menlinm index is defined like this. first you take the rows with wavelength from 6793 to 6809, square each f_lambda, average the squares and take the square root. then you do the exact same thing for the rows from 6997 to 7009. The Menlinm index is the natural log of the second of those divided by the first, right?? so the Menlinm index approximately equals 0.067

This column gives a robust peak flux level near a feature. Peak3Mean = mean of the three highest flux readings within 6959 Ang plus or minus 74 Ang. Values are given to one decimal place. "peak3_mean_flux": 18.9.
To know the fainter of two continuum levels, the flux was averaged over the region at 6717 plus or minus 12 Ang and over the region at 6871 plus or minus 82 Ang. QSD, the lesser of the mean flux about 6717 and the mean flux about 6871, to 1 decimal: 17.8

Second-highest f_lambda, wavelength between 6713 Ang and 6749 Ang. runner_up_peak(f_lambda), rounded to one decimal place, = 18.8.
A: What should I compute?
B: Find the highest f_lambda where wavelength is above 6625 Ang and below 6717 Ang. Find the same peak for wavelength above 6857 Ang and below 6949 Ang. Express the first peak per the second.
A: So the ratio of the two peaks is 0.99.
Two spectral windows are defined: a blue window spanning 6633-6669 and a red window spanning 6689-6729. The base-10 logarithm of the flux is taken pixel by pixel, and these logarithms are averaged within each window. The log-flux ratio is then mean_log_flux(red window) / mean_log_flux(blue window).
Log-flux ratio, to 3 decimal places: 1.006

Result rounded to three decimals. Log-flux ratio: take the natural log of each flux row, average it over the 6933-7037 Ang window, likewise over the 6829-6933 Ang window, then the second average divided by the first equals 0.999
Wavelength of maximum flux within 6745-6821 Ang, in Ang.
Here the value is 6819 Ang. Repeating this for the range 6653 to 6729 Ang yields 6715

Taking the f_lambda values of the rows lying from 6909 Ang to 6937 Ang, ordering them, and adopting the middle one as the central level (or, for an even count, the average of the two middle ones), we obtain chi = 17.8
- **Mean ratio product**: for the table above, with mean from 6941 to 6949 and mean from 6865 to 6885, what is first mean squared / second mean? 18.9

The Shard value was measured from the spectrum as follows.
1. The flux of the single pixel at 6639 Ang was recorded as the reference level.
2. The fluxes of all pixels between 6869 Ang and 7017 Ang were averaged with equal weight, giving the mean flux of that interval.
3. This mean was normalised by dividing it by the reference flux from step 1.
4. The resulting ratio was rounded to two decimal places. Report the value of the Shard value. 1.02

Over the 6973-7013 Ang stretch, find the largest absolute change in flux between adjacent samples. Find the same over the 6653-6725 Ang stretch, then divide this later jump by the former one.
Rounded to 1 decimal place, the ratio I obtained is 1.5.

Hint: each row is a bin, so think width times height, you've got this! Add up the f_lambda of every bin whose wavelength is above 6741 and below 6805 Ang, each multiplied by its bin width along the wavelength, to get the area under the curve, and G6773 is 1094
